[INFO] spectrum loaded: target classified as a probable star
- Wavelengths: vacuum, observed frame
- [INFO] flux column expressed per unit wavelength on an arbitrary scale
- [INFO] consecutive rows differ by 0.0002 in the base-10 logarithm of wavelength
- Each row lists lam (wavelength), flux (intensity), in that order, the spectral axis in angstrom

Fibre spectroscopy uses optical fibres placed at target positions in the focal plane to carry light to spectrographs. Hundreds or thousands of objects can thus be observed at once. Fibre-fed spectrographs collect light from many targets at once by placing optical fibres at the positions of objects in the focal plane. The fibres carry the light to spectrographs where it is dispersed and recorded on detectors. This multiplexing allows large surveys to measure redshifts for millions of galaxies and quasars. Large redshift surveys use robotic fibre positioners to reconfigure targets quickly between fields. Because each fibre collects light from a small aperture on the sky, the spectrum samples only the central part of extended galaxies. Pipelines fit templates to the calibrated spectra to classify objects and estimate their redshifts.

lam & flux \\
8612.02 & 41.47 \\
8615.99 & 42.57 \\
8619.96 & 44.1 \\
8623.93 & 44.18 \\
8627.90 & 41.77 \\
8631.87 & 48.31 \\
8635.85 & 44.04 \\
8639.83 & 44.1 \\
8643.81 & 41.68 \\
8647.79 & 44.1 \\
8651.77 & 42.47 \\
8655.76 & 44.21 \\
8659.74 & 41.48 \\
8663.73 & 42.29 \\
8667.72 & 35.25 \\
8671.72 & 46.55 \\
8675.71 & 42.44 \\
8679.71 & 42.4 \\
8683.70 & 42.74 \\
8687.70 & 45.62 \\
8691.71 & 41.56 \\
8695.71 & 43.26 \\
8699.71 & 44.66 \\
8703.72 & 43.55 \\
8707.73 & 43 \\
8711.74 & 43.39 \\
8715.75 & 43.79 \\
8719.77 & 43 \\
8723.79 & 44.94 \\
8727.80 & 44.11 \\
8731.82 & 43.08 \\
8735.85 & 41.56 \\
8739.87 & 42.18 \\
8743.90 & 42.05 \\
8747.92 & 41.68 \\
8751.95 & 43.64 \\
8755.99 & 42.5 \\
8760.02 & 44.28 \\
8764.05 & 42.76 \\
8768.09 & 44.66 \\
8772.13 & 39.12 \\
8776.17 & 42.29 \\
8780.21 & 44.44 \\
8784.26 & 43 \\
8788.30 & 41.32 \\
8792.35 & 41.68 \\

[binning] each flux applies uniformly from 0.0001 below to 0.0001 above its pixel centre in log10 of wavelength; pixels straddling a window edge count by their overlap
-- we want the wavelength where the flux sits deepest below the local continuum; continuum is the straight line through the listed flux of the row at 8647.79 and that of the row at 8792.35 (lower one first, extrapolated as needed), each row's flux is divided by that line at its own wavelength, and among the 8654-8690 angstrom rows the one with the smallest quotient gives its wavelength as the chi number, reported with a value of 8667.72 angstrom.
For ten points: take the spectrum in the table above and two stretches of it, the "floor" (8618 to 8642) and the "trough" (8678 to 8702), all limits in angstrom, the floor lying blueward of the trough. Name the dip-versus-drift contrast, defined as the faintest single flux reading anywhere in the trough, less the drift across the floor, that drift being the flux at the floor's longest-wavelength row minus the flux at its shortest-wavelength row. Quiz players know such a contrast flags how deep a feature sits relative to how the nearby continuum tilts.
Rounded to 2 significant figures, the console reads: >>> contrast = 42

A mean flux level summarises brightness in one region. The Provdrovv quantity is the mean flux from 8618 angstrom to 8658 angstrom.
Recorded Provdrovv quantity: 43.9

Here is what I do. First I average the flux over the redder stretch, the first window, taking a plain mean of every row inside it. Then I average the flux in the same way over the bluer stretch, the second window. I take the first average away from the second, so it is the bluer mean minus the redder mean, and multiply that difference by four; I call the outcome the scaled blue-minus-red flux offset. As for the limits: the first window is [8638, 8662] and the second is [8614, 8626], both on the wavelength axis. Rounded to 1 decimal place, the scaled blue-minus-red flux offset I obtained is 2.4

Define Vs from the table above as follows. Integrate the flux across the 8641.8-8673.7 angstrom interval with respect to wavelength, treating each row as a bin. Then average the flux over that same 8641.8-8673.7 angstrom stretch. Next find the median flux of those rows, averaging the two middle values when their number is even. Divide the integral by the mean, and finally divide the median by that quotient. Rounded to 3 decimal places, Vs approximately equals 1.329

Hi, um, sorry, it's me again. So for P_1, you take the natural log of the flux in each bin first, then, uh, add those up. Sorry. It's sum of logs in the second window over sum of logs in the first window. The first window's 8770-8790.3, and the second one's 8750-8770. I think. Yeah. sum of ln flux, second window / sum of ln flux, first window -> 1.01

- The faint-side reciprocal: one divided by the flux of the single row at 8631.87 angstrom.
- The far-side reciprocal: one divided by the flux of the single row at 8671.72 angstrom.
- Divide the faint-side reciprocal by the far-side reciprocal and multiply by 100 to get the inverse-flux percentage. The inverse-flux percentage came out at 96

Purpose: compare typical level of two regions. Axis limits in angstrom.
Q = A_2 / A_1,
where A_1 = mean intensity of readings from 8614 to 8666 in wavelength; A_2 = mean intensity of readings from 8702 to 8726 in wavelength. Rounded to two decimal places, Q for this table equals 1.00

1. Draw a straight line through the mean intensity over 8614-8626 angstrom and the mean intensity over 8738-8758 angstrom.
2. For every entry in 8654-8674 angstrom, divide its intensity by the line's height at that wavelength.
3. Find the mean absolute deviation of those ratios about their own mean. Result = 0.067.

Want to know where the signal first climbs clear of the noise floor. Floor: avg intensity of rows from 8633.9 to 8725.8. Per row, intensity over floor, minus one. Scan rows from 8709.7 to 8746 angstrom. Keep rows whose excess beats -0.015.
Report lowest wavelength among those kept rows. 8711.74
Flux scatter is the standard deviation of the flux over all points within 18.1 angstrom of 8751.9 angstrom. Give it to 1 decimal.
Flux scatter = 1.1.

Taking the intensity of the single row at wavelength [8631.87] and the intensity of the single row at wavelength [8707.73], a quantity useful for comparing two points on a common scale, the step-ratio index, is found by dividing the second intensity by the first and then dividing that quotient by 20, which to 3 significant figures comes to 0.0445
